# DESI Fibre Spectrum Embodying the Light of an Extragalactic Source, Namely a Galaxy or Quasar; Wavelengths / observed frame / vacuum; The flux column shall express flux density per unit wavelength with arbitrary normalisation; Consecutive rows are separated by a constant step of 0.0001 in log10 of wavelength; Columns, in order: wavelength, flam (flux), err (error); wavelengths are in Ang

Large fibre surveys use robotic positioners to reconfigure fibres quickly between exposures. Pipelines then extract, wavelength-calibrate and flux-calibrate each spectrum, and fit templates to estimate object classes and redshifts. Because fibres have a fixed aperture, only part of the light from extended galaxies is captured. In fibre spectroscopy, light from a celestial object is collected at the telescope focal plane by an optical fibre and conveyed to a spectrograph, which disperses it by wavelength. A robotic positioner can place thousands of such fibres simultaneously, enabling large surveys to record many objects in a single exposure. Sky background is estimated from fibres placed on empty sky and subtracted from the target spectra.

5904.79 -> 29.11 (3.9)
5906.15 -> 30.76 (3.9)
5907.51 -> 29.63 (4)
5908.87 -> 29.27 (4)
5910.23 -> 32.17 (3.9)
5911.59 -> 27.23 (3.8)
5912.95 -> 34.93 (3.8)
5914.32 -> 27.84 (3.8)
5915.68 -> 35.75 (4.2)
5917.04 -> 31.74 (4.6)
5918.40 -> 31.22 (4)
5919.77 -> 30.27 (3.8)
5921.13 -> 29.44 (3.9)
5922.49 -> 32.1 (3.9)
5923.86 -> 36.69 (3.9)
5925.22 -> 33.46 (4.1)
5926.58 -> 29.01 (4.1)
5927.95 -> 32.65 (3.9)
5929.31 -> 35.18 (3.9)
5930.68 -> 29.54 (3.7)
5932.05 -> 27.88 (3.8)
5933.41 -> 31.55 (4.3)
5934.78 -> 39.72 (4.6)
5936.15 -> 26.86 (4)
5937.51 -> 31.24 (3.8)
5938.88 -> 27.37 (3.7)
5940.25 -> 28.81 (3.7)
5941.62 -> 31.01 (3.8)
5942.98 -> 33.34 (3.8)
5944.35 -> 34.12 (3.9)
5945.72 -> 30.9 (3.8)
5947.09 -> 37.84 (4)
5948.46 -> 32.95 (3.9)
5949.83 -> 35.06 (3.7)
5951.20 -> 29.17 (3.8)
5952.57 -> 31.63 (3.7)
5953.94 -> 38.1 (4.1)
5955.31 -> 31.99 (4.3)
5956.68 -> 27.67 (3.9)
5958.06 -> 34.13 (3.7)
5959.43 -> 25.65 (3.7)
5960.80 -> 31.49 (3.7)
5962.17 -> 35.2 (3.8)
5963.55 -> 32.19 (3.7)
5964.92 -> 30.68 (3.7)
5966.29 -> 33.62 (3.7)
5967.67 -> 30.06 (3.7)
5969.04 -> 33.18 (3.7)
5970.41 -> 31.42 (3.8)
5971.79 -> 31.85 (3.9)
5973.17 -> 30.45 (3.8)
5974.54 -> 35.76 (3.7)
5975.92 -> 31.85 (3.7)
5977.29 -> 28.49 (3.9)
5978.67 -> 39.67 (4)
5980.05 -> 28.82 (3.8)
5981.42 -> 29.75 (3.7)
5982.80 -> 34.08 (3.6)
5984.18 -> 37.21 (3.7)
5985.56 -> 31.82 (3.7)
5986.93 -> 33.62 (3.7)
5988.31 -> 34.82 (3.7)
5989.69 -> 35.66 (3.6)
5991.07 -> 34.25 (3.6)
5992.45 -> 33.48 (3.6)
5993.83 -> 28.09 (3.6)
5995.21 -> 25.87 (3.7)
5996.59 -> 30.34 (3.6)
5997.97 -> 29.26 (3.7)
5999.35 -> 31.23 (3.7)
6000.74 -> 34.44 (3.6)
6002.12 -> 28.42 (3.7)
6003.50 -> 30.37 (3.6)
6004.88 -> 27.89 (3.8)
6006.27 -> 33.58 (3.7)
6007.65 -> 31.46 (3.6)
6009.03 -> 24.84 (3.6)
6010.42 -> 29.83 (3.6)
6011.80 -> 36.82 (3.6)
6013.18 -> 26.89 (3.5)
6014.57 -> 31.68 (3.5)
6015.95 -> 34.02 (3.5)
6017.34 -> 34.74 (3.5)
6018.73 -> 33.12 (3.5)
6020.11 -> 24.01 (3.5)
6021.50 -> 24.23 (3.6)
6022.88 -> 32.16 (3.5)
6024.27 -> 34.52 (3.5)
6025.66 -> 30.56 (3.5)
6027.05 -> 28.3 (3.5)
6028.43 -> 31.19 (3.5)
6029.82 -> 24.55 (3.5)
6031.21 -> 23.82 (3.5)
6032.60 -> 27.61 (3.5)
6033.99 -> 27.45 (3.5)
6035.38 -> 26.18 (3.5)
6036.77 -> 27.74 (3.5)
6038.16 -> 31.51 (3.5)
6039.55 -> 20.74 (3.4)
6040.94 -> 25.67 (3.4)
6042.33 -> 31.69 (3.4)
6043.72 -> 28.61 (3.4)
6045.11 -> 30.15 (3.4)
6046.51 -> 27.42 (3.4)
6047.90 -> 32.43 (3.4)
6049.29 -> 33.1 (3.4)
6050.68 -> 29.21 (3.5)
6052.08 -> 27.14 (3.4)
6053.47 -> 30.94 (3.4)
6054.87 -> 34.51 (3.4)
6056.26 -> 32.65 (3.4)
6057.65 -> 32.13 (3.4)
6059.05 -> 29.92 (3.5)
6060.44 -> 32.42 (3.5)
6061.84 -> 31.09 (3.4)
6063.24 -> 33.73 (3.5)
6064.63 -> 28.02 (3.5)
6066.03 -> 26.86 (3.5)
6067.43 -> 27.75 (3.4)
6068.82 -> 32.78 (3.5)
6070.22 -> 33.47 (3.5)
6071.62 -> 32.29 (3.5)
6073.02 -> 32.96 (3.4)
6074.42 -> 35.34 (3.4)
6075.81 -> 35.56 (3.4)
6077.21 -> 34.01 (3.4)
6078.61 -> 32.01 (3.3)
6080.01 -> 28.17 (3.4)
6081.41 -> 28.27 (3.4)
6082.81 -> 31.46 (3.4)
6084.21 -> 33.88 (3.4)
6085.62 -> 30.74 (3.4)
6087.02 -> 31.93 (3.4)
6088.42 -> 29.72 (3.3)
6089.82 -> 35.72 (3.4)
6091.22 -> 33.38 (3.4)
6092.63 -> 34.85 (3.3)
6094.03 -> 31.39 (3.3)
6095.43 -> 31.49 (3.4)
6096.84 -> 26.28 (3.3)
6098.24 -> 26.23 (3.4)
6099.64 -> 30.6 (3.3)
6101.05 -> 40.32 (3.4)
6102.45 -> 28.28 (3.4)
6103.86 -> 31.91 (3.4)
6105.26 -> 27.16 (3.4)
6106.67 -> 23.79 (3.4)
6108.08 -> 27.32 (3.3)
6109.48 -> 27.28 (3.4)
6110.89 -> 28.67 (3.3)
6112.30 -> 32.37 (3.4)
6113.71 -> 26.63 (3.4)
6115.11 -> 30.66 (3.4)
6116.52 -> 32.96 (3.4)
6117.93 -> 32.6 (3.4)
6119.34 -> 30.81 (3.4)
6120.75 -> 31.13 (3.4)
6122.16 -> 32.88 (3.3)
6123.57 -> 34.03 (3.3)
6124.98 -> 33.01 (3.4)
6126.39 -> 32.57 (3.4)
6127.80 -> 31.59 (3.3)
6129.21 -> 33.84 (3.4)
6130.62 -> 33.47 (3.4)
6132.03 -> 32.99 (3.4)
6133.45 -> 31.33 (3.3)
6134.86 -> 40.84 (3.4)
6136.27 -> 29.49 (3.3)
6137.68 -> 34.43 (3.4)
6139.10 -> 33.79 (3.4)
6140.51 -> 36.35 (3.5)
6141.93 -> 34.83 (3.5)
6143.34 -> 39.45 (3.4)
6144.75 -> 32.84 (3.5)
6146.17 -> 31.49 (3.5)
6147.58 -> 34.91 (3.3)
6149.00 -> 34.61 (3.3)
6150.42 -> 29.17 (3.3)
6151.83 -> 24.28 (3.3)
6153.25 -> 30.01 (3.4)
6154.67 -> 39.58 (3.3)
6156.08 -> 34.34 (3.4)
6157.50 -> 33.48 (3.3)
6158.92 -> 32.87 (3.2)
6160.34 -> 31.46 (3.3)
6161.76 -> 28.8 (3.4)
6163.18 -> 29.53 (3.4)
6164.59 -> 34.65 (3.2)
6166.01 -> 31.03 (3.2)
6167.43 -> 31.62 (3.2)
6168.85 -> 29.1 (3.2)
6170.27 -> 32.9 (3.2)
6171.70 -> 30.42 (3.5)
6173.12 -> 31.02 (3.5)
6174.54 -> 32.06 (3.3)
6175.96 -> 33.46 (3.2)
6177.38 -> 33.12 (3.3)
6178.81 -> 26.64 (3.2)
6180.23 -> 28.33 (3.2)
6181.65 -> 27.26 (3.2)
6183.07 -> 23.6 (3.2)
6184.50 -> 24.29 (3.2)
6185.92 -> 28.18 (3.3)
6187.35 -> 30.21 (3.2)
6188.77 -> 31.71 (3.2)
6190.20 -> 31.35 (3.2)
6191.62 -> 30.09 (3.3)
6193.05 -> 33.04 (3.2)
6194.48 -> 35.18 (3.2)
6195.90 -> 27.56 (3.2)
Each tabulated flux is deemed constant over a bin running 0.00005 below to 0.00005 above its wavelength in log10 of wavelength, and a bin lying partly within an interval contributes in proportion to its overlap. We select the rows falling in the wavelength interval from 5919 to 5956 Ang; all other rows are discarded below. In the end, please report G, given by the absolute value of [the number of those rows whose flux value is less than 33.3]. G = 18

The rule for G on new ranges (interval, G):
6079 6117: 22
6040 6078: 21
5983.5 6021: 16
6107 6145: 18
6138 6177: 16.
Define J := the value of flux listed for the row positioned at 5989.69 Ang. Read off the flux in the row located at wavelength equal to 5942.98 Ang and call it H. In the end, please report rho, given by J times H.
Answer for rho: 1189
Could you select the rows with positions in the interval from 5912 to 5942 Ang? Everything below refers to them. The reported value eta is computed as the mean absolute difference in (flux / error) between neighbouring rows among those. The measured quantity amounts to 1.0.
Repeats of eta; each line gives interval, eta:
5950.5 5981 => 1.1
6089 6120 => 1.1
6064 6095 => 0.6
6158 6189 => 0.8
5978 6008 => 0.9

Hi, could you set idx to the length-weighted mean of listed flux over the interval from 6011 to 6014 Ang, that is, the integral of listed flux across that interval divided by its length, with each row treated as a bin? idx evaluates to 31.8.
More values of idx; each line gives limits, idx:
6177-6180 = 29.2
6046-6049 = 30.6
